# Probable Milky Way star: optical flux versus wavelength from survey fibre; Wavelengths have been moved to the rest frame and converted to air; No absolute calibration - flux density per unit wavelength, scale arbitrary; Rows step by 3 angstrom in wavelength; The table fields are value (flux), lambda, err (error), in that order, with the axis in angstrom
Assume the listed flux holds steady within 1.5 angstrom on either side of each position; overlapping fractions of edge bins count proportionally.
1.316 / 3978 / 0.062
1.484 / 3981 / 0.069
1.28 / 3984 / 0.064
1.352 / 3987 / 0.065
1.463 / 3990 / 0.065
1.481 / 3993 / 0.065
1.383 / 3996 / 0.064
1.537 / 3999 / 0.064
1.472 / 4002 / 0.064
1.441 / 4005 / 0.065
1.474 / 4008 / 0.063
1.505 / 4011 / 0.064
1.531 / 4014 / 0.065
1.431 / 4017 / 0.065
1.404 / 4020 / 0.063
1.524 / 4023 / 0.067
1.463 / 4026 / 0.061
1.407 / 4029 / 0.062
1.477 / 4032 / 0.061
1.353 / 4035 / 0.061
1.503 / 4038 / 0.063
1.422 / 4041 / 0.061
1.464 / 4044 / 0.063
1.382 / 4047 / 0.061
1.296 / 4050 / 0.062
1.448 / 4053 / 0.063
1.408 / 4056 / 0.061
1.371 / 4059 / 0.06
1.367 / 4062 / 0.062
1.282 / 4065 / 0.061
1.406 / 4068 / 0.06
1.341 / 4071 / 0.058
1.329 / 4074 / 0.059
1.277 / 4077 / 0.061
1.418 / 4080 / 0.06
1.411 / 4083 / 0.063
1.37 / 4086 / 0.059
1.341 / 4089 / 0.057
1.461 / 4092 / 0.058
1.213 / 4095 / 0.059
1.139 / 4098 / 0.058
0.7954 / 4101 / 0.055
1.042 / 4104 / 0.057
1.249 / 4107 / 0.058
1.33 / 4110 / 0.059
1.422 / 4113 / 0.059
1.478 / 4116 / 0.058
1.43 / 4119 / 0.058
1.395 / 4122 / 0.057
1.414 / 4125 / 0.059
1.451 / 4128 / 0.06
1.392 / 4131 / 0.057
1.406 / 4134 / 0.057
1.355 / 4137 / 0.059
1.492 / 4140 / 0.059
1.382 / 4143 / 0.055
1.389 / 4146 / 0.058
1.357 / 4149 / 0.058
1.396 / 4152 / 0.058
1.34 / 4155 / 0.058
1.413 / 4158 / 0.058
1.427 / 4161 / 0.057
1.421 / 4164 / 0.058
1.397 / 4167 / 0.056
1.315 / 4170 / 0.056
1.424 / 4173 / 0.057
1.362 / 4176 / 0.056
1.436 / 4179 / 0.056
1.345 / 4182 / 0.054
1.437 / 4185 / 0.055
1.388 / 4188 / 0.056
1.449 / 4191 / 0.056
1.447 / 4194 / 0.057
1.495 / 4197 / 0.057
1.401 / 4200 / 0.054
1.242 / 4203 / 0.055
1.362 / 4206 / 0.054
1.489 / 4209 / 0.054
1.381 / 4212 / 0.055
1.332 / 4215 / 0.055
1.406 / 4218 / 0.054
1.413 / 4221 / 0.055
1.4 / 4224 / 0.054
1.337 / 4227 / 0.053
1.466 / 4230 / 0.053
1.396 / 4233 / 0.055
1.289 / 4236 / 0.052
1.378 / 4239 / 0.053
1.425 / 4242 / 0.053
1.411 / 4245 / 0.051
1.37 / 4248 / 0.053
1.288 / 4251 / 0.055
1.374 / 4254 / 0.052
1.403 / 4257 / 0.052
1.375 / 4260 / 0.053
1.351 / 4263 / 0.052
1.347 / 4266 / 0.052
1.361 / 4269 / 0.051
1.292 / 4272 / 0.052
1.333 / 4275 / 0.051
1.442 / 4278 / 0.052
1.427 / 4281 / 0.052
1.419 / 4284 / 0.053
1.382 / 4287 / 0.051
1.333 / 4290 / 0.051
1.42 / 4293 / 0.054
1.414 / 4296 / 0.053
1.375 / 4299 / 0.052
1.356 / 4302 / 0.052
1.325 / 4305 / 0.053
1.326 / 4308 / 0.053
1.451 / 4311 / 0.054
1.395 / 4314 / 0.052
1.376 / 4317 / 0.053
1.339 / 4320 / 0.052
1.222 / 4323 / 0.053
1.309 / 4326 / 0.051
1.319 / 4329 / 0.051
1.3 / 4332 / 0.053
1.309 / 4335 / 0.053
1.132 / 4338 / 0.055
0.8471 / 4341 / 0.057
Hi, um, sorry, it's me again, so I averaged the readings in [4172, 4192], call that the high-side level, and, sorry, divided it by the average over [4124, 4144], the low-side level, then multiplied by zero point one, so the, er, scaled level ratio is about 0.099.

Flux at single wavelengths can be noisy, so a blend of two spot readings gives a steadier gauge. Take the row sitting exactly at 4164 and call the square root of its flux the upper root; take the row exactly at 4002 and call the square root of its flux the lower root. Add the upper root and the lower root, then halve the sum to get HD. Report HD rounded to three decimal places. 1.203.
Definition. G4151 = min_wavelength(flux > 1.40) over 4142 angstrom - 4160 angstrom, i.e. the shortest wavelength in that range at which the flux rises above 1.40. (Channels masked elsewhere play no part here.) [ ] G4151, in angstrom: 4158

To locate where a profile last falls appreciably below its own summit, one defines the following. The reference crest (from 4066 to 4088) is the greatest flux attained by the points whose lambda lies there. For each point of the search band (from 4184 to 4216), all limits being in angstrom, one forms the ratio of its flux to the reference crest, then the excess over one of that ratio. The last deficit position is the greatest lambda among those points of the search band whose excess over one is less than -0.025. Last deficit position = 4215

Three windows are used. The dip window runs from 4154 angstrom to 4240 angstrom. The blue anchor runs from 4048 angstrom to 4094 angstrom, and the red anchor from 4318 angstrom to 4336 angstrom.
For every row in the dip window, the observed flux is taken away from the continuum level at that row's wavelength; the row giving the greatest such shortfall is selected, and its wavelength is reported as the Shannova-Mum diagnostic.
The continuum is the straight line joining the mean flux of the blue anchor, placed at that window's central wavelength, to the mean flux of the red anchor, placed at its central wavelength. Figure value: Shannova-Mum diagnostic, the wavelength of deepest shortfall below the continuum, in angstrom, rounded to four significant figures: 4203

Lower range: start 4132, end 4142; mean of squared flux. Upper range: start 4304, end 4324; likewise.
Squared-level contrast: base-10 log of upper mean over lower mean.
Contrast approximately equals -0.04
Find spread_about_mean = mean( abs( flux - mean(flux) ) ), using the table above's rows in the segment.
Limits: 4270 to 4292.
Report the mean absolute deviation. 0.048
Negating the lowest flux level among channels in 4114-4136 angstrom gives -1.39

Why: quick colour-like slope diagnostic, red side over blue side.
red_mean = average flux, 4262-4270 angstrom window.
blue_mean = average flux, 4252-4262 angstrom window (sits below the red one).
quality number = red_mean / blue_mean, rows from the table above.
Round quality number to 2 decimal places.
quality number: 0.98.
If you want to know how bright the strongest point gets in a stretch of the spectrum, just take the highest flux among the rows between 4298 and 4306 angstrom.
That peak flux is 1.375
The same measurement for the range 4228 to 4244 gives 1.466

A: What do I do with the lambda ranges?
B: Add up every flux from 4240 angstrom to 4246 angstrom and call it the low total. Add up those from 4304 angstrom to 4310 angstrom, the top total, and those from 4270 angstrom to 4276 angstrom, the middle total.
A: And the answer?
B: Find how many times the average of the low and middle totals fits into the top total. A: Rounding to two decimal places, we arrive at 0.97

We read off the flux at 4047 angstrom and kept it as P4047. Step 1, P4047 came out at 1.382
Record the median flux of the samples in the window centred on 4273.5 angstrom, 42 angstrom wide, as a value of 1.37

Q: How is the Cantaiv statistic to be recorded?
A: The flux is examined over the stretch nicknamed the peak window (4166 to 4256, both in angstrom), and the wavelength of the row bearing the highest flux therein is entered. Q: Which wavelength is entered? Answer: 4197 angstrom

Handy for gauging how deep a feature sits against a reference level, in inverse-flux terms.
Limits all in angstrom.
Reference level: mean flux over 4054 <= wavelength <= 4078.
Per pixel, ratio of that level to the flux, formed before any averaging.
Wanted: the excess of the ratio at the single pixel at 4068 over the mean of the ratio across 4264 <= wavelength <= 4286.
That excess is -0.02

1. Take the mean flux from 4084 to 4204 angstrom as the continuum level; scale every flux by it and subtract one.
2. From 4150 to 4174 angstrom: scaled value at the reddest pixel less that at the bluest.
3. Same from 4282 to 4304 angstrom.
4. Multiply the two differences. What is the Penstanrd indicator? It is -0.0010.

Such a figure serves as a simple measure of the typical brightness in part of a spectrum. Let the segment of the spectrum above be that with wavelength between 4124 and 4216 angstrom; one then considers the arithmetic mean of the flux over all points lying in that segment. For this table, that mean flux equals 1.398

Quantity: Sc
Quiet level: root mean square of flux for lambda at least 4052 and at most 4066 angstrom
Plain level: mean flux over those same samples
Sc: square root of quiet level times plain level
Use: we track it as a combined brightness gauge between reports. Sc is 1.38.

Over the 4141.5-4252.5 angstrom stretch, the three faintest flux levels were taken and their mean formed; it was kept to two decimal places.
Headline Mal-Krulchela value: 1.27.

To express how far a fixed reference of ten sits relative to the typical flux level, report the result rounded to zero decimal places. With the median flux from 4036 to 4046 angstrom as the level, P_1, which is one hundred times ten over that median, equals 683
